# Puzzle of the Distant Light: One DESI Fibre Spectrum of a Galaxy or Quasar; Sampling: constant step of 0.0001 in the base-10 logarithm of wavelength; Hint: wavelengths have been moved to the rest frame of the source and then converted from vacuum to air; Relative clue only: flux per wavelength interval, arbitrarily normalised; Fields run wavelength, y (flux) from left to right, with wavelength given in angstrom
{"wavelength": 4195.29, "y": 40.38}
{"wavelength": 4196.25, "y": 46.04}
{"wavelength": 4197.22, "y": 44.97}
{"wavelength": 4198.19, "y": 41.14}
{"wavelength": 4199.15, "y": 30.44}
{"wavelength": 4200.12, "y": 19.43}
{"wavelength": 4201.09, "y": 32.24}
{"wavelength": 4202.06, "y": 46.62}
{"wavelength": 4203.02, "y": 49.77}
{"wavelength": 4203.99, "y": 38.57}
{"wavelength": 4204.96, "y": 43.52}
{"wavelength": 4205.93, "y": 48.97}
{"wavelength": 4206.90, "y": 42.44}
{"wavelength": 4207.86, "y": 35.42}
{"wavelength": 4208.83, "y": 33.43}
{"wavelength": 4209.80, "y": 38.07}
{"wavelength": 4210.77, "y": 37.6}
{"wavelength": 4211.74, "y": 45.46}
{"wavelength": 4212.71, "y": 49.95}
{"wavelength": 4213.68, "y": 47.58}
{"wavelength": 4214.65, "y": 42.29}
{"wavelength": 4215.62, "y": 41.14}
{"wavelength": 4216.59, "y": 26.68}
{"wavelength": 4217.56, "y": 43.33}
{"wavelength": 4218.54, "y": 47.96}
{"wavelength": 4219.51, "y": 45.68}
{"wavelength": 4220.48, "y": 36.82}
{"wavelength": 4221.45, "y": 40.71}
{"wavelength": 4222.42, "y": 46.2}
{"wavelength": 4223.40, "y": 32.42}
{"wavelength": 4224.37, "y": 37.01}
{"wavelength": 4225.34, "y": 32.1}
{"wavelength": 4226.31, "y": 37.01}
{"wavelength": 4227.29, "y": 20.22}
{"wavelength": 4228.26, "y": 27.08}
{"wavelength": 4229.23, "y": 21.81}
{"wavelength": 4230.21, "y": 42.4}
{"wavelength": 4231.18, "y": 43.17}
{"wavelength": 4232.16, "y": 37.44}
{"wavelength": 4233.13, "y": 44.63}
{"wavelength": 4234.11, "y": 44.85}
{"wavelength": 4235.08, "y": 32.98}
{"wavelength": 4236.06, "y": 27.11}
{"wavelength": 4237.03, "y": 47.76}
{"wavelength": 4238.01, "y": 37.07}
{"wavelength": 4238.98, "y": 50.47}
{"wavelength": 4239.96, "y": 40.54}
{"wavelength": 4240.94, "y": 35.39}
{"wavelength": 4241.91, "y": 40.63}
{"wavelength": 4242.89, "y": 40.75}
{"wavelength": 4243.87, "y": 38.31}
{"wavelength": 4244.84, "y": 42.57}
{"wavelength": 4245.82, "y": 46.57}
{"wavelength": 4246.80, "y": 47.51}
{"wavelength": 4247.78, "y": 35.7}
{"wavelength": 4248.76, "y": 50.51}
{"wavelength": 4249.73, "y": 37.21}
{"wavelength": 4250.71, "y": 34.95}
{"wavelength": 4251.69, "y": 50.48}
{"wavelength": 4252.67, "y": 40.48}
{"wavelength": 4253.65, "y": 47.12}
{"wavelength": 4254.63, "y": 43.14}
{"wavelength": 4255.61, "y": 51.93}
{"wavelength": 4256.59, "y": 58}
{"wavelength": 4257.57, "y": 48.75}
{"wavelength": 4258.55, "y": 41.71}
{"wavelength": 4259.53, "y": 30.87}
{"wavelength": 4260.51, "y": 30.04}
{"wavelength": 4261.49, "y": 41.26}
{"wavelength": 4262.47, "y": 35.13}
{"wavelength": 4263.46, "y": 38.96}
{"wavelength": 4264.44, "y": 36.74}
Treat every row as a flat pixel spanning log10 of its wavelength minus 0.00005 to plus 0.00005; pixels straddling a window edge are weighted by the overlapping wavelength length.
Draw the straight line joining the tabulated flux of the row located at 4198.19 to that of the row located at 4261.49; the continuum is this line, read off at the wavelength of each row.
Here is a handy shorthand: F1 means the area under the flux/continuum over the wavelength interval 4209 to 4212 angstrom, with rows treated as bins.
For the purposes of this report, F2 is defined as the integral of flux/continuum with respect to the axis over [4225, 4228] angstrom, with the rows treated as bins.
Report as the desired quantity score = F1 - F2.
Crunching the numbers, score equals 0.7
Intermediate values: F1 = 2.86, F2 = 2.15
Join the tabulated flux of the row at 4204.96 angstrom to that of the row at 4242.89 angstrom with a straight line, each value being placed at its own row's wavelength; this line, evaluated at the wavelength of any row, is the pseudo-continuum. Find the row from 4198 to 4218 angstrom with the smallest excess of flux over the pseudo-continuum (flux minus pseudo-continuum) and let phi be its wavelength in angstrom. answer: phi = 4200.12 angstrom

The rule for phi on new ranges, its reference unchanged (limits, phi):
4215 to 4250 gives 4227.29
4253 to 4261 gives 4260.51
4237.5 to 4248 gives 4240.94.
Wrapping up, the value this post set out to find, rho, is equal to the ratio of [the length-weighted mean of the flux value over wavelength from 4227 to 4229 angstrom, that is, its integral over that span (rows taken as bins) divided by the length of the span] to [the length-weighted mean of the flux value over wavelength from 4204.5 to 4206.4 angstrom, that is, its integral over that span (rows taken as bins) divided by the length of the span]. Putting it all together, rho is 0.5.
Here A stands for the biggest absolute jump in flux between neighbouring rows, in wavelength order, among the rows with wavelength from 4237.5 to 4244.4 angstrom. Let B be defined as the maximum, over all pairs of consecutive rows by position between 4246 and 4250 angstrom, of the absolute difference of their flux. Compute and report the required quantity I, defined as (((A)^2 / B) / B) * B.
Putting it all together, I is 12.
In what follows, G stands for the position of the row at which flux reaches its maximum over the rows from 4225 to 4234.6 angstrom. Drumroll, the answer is 4234.11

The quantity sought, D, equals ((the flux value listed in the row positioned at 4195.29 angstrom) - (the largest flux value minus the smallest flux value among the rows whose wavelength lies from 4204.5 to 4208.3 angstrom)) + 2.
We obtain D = 28.8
